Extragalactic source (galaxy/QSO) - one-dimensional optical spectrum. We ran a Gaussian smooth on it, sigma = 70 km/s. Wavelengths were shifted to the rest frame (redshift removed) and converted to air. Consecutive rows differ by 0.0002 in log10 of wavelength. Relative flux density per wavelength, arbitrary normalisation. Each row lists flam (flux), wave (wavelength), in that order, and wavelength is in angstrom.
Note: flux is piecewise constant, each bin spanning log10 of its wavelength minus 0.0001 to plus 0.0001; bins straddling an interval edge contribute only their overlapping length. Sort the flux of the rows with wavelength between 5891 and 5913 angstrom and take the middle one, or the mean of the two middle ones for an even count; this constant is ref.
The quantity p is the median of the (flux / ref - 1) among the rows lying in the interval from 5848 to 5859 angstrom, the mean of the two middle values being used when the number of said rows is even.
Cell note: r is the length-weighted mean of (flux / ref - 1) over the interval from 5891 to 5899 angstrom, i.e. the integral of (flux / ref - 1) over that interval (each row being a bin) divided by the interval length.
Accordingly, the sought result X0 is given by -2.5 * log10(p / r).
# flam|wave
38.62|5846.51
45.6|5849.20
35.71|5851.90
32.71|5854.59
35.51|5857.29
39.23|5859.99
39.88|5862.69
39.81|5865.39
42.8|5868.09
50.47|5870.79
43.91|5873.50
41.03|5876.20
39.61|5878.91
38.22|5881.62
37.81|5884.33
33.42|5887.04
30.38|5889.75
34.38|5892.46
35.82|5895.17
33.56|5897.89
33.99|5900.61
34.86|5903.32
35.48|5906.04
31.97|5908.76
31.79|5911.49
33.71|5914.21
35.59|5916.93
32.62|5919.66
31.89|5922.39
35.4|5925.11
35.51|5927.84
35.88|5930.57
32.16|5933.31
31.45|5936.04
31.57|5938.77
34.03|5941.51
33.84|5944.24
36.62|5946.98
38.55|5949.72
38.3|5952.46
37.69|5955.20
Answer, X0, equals -1.4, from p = 0.042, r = 0.01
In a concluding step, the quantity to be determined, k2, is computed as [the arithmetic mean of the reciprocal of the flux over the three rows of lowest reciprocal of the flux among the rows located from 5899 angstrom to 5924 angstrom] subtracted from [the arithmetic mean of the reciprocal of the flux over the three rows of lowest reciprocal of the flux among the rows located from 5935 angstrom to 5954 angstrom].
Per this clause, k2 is -0.002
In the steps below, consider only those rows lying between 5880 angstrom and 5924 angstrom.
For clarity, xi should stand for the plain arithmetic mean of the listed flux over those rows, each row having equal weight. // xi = 34.1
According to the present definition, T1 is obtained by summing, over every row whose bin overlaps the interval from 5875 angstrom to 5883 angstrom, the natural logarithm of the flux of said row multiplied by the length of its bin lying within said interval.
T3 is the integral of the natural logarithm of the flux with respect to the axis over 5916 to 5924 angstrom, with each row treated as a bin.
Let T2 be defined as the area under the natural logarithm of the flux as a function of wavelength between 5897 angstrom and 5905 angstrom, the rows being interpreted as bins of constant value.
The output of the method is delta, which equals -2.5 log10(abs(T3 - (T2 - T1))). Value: -3.66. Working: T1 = 29.4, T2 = 28.3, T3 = 28.0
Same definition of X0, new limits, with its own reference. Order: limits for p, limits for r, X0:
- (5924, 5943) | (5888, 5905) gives 0.8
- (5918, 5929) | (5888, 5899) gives 1.4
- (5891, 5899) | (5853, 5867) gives 3.1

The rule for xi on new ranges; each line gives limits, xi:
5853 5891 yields 38.9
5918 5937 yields 33.6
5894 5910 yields 34.3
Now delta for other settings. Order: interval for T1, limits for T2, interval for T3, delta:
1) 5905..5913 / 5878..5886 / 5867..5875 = -3.67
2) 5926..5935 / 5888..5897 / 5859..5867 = -3.68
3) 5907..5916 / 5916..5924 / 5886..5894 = -3.74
